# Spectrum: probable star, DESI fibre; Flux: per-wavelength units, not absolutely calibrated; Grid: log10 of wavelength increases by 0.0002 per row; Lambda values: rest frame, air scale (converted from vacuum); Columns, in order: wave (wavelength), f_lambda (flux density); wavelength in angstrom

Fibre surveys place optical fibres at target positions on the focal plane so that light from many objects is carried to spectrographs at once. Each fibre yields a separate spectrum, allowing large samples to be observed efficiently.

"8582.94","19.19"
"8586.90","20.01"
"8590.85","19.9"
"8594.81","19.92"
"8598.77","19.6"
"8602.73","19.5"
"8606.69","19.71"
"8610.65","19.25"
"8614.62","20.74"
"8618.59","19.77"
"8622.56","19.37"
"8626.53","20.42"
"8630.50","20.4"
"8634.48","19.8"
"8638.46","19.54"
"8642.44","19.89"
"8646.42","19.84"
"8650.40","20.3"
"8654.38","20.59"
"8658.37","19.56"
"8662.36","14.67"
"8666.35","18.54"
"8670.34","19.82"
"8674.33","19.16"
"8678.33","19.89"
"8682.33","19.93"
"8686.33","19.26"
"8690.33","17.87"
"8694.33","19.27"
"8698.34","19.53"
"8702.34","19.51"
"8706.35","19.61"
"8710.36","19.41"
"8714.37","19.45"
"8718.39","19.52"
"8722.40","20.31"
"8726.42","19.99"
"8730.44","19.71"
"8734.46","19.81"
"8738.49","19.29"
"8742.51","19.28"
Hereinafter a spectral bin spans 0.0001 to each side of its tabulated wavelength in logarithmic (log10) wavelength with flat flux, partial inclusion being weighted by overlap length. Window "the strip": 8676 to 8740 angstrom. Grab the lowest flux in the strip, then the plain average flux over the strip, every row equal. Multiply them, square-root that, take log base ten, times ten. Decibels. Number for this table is 12.7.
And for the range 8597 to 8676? 12.3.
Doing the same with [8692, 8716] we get 12.9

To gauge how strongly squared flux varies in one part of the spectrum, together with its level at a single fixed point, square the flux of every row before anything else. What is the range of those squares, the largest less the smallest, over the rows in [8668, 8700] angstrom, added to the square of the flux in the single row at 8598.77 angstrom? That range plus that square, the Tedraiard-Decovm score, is 462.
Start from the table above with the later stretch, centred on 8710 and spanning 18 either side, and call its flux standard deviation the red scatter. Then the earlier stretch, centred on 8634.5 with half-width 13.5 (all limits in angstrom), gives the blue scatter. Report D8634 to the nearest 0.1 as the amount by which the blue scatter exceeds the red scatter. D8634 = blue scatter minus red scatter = 0.1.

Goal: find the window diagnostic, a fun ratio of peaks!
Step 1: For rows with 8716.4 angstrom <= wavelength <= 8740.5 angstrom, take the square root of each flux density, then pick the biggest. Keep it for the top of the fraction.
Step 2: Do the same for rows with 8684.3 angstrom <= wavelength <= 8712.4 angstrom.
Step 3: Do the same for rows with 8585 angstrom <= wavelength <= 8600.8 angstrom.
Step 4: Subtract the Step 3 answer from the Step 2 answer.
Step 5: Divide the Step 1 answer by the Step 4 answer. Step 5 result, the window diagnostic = -100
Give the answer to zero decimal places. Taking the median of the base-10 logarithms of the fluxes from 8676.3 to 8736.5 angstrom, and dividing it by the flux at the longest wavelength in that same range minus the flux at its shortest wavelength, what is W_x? -16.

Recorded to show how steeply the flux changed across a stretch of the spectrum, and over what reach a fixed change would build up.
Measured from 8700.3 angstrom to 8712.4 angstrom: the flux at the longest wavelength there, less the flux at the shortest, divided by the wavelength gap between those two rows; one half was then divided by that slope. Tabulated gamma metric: -40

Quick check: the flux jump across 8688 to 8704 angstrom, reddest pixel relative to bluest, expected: 1.6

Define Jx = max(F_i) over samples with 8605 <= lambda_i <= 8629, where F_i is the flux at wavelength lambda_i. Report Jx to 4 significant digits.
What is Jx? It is 20.74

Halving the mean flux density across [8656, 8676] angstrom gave 9.2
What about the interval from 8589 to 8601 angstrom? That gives 9.9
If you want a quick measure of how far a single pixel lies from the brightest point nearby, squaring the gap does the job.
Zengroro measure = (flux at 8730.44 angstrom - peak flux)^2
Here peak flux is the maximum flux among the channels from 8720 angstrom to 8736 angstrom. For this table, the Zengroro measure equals 0.36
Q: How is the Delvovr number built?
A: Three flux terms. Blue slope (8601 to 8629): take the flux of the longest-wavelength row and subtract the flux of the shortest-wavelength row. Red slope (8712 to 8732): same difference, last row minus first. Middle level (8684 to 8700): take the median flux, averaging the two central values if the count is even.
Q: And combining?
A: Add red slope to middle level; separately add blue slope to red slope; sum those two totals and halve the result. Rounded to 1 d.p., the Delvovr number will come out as 10.4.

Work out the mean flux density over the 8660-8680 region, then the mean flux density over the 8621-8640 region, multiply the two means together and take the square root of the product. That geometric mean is 19.15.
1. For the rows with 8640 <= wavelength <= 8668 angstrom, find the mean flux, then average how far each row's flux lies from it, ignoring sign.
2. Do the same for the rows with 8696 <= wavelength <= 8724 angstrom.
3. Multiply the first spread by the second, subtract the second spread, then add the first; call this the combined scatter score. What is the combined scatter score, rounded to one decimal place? 1.5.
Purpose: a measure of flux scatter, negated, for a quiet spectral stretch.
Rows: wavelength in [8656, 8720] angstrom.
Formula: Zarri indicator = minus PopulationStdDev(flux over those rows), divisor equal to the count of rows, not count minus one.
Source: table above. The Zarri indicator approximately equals -1.2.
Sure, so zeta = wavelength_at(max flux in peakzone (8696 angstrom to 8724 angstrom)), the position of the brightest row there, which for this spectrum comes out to 8722.40 angstrom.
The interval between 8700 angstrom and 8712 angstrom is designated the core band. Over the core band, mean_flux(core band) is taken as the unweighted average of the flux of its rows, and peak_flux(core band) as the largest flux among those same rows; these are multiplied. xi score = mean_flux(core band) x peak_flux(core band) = 383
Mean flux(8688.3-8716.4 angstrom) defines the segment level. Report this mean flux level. 19.2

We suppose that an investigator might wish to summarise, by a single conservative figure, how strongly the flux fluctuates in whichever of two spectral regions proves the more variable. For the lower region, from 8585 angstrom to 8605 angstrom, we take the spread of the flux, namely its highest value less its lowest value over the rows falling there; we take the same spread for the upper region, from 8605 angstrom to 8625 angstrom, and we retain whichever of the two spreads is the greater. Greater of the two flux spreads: 1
